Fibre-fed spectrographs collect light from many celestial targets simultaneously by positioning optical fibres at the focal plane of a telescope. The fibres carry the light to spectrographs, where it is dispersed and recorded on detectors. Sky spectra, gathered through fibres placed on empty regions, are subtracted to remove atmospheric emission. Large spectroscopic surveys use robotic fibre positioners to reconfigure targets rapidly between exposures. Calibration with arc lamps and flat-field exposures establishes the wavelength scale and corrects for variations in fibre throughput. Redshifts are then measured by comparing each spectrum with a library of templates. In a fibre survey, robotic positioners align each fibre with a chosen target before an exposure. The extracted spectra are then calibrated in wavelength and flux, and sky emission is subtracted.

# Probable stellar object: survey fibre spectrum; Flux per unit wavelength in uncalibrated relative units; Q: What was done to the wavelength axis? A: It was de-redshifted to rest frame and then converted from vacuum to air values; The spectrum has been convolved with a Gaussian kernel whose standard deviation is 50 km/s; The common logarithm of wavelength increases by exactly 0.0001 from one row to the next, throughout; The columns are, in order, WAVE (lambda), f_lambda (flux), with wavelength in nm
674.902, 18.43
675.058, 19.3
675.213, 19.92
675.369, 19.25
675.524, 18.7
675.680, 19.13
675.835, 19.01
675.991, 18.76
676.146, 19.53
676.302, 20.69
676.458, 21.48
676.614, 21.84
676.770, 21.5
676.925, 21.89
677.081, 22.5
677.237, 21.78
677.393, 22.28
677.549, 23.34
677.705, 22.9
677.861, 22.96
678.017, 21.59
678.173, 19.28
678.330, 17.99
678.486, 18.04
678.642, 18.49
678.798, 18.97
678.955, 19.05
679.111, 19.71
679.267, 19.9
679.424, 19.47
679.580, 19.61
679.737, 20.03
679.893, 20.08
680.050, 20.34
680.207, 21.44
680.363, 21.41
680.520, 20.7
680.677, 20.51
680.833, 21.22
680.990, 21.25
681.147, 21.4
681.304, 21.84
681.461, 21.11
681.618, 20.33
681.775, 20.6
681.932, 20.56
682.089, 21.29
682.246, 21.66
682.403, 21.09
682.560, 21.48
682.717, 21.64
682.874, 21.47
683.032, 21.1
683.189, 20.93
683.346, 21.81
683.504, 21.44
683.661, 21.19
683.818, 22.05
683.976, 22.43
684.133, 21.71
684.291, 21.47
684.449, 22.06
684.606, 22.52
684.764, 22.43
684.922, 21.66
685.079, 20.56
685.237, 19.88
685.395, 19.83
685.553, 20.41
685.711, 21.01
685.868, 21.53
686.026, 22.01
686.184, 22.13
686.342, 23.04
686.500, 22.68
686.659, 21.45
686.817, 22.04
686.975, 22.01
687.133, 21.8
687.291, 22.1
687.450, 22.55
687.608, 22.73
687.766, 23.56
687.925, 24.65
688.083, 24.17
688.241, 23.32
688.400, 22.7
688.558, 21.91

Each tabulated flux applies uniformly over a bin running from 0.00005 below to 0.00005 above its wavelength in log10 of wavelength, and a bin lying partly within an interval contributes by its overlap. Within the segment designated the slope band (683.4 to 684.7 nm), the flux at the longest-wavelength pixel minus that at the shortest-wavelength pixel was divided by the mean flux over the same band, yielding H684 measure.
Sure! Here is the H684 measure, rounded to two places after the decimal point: 0.05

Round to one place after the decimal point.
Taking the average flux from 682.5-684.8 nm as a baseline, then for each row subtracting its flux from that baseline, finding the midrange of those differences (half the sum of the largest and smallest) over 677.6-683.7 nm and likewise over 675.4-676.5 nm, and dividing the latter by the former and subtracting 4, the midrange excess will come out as -2.7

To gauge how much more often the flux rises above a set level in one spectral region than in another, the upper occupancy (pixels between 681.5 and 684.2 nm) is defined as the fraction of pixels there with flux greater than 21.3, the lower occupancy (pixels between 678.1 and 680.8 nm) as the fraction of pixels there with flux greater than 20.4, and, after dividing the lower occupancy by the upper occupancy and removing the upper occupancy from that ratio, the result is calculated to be -0.08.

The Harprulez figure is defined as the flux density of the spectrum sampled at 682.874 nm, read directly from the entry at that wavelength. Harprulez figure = 21.47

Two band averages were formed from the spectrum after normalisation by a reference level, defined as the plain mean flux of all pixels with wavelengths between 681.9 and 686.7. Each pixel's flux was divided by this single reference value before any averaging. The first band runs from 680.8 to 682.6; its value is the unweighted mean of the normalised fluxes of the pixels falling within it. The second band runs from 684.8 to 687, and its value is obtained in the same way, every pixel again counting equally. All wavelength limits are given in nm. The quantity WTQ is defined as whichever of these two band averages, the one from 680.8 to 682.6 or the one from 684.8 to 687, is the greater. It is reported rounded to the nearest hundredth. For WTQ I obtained 1.00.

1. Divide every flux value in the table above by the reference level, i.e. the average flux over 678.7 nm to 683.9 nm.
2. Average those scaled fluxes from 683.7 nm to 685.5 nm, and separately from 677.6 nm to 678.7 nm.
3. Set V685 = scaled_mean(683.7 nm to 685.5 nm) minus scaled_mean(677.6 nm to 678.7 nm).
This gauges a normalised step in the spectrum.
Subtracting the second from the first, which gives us 0.06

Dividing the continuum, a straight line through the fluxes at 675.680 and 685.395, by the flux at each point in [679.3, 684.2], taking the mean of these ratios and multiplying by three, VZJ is 2.79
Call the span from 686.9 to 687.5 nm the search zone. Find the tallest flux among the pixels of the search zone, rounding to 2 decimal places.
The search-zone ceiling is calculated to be 22.55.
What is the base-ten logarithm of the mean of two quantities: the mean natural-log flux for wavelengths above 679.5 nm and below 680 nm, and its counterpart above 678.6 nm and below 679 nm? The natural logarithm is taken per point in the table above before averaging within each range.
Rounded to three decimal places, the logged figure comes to 0.472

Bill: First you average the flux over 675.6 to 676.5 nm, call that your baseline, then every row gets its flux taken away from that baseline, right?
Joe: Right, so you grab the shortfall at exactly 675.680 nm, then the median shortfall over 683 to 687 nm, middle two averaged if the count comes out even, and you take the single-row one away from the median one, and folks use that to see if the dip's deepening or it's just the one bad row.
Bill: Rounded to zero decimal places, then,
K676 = -3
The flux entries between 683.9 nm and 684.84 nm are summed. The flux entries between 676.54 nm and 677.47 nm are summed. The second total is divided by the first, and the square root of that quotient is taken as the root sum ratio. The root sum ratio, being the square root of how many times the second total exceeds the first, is 1.00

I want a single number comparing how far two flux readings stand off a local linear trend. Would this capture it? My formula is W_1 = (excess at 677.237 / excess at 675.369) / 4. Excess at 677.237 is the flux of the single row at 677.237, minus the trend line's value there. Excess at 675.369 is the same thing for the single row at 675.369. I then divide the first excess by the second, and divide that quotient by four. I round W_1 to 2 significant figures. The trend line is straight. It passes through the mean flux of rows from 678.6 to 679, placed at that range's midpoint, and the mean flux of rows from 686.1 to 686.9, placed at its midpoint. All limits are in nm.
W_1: 0.47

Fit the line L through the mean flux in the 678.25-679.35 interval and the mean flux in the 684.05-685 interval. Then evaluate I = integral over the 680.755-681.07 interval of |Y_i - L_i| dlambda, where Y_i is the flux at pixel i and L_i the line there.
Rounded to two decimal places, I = 0.38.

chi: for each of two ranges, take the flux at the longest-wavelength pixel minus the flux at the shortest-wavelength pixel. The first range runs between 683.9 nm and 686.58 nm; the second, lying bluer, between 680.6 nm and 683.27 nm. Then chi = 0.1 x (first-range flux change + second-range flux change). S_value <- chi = 0.1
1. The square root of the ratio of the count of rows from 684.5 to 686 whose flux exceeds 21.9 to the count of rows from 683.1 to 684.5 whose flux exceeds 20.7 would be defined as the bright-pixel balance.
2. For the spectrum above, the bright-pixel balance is 0.47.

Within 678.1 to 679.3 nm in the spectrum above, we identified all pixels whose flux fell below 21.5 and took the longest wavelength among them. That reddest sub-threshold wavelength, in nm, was 679.267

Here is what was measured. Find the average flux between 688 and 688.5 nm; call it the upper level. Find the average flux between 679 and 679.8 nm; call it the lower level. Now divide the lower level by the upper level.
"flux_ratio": 0.84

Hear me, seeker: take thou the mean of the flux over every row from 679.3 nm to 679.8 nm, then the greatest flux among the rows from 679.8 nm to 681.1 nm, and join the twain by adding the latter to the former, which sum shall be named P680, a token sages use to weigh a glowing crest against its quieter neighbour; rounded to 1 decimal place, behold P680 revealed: 41.1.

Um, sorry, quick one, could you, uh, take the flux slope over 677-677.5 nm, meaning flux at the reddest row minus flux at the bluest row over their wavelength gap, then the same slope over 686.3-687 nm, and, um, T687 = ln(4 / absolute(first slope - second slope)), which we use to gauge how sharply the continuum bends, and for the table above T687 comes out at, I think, 1.5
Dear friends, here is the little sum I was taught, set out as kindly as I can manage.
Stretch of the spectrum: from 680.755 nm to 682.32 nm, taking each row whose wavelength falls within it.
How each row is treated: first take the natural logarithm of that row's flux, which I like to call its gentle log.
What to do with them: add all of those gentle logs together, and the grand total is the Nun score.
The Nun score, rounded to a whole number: 31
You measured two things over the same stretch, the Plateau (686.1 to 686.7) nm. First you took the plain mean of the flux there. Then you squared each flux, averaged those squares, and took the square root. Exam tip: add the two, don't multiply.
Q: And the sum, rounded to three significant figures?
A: 44.7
